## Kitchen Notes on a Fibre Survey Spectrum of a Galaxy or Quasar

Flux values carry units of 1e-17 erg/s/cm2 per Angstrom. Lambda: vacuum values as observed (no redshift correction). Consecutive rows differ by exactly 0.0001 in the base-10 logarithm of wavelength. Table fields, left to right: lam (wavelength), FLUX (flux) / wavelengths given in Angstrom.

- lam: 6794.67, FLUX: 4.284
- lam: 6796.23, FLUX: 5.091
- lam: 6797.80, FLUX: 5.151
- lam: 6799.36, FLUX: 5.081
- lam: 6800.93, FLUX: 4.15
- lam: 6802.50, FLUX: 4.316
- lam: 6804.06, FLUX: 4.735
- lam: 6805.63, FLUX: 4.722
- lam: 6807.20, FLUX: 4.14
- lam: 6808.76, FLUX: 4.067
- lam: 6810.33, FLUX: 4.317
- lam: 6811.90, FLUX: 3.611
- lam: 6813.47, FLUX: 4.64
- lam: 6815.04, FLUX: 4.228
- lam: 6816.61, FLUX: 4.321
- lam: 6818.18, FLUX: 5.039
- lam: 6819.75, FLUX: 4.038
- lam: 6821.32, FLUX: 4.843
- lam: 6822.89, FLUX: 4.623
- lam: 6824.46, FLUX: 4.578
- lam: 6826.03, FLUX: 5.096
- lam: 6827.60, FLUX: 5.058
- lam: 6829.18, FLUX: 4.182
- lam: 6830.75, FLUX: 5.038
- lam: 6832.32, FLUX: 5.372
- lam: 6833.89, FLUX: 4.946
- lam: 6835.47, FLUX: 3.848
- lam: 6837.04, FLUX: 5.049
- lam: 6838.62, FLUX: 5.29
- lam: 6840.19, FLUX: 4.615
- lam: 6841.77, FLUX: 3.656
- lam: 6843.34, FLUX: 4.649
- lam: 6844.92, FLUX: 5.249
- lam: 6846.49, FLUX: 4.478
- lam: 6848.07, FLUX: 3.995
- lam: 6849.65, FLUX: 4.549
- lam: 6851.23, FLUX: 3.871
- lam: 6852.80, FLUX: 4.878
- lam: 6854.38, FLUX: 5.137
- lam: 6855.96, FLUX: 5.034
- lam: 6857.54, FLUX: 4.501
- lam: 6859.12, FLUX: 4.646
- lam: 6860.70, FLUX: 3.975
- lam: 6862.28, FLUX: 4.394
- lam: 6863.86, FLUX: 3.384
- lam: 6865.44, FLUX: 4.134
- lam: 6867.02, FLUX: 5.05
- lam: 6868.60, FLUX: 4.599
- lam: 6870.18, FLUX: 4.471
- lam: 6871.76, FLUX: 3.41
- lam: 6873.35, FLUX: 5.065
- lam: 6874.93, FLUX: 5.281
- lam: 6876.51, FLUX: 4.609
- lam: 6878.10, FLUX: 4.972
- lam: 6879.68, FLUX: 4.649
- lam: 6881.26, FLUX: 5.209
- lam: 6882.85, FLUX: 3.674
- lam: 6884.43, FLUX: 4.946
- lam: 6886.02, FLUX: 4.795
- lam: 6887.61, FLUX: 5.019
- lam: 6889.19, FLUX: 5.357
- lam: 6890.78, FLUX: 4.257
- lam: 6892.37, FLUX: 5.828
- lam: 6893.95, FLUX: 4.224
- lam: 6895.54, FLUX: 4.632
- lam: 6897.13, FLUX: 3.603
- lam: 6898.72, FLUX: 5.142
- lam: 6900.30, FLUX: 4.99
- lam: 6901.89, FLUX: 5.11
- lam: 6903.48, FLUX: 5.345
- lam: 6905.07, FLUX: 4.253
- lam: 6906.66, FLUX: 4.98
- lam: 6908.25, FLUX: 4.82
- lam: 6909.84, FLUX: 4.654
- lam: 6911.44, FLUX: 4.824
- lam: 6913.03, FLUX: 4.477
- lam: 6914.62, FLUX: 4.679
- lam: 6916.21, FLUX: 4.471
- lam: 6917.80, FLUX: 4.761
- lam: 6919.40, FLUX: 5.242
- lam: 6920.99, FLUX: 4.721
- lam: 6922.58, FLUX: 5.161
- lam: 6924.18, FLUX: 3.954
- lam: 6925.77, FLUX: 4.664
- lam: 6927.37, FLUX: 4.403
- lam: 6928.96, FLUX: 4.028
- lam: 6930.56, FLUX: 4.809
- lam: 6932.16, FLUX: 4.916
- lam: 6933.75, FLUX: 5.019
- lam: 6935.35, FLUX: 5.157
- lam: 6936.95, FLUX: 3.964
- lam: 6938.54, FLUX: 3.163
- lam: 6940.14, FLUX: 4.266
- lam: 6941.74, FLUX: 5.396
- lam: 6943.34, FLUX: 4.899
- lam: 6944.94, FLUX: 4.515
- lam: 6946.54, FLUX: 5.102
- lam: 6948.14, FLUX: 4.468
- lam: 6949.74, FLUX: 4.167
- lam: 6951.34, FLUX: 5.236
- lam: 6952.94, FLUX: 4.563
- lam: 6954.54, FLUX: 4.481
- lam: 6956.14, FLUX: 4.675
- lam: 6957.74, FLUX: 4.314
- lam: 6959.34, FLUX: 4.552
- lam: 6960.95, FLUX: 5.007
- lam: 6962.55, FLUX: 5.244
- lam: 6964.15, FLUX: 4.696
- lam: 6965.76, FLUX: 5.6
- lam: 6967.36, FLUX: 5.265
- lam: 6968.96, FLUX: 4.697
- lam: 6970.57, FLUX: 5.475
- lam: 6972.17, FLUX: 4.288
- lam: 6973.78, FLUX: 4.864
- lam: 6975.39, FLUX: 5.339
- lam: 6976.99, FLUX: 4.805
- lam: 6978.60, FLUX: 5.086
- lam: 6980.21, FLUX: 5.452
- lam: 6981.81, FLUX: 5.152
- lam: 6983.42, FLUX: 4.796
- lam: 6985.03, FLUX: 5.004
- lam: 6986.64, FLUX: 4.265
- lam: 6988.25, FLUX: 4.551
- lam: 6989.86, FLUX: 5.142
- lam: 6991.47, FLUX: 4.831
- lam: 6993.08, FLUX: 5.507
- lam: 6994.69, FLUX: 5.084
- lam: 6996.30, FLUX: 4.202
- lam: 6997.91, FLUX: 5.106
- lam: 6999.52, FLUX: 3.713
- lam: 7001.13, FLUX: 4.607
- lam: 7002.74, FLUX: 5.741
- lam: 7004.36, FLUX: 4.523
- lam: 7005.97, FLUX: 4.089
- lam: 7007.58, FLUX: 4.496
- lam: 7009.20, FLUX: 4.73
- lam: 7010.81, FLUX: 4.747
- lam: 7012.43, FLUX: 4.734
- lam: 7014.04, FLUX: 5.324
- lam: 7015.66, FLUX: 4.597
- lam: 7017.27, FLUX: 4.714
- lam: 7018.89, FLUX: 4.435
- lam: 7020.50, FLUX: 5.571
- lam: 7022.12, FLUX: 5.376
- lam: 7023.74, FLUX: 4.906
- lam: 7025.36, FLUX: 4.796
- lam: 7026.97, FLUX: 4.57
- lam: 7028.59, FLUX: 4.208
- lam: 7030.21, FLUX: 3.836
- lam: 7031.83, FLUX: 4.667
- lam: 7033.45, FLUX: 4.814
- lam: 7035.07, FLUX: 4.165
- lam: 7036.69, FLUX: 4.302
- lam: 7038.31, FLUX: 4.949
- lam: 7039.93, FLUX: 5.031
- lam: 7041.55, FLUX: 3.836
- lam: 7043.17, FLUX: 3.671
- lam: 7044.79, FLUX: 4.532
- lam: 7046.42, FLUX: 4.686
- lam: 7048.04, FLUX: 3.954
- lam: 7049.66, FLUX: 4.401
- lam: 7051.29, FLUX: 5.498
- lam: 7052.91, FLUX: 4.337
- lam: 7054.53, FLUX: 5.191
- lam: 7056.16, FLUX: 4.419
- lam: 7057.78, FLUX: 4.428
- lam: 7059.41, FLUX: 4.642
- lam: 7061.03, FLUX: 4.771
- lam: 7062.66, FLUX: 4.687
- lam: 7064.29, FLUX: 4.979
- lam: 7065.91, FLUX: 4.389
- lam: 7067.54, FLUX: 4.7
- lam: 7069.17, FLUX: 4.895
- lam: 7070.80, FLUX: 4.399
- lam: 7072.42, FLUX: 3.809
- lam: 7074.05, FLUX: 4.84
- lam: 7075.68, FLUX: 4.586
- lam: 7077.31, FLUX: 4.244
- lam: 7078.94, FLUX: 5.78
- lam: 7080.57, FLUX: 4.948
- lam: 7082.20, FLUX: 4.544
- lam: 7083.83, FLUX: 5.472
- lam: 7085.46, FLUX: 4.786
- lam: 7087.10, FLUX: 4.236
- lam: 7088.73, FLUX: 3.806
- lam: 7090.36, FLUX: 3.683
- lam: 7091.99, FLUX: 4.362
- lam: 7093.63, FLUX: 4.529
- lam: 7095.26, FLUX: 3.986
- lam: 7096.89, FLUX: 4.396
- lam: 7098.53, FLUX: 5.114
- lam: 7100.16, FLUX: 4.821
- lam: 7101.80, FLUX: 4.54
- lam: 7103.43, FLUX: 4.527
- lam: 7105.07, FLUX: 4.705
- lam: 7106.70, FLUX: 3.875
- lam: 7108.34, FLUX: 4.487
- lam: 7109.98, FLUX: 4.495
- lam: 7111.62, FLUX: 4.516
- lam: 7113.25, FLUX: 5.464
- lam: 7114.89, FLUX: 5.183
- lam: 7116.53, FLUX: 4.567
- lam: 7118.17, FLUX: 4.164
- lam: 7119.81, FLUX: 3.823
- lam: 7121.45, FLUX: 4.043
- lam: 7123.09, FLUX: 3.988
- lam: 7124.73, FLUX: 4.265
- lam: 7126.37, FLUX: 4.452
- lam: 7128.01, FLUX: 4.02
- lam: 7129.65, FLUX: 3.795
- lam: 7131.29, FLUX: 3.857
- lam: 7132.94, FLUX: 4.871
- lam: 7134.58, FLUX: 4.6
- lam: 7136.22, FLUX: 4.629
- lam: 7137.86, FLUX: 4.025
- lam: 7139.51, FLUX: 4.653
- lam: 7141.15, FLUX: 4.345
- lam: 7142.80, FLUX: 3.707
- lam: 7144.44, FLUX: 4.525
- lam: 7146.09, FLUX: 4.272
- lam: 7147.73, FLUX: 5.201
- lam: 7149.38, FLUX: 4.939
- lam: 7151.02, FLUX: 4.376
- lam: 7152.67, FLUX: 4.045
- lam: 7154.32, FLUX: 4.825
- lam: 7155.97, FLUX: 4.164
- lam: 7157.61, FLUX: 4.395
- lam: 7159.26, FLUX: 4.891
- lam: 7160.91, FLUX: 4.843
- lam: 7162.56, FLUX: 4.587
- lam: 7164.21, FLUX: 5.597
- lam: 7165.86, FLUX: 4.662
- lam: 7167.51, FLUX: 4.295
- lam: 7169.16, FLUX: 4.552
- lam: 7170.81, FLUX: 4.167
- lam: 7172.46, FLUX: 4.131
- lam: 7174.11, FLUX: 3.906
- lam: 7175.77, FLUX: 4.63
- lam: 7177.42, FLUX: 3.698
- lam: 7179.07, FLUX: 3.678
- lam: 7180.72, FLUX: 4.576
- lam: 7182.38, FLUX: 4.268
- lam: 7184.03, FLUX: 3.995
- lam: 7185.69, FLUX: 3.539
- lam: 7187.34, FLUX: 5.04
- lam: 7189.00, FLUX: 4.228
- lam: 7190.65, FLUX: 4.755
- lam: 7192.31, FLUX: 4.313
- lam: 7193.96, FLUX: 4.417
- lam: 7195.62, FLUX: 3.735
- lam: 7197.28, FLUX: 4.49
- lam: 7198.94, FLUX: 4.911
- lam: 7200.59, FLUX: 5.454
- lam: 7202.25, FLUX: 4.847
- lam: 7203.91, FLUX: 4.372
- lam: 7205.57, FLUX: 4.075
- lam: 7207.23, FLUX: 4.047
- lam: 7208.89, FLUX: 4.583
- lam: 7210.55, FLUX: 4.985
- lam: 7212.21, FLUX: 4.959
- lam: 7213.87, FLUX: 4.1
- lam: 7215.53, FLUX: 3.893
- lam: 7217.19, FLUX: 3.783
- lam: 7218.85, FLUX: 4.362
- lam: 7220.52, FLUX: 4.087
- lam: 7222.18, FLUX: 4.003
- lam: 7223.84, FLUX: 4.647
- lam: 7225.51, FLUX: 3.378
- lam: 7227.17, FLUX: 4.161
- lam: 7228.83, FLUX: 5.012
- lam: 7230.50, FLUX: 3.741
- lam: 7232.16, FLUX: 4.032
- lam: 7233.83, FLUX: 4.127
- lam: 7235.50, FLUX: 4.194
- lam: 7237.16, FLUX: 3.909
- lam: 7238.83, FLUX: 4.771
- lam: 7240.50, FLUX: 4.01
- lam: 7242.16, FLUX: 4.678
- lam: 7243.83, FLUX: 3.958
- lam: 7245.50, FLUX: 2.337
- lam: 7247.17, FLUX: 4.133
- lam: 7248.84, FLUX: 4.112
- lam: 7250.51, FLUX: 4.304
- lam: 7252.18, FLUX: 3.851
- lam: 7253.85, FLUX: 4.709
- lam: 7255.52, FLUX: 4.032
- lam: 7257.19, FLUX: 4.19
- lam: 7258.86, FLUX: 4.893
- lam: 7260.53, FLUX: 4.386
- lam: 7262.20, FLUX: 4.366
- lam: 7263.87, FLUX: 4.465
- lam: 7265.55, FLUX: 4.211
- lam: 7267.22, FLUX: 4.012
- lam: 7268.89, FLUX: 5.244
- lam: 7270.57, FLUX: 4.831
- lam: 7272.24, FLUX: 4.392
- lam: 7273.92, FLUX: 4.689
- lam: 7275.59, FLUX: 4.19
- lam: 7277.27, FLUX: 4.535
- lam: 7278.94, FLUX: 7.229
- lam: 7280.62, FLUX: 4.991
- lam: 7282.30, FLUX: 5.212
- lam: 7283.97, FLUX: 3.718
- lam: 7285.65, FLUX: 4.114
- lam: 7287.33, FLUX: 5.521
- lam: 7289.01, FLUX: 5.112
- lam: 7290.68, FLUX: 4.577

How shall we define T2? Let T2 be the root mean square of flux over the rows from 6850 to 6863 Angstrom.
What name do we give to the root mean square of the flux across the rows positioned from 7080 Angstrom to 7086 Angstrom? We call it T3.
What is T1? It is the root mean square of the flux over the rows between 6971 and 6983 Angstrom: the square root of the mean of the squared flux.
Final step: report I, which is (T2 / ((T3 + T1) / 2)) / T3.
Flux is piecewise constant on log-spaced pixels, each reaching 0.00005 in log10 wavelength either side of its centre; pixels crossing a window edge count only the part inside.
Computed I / 0.186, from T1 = 5.0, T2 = 4.58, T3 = 4.9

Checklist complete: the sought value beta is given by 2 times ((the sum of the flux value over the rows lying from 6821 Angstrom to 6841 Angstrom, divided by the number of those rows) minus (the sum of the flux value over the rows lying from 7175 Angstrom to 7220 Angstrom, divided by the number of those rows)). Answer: 0.9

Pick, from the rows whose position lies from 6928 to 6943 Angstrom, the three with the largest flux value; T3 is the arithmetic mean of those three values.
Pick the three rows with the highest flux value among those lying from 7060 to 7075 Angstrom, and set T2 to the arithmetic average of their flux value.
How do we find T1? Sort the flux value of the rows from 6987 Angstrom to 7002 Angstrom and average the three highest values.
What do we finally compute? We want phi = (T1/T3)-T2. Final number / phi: -3.89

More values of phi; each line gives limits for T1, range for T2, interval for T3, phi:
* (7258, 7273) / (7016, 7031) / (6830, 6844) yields -4.33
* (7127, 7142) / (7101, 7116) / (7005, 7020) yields -4.16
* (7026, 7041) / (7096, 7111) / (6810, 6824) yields -3.86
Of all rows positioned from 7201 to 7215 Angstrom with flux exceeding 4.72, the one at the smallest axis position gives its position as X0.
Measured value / 7202.25 Angstrom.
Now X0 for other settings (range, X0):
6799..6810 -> 6799.36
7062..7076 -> 7064.29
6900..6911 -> 6900.30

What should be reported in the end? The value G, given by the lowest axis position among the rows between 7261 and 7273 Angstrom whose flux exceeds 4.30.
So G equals 7262.20 Angstrom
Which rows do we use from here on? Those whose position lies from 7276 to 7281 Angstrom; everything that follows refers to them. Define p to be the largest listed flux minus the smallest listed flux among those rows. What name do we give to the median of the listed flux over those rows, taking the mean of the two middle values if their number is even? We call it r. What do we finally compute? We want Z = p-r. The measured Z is -2.30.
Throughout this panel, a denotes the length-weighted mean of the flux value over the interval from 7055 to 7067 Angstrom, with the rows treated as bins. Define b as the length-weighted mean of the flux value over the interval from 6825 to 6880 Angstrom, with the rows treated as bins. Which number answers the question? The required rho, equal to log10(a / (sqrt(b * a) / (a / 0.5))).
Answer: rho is 0.97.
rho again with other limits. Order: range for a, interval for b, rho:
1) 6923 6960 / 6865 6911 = 0.95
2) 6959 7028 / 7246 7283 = 1.00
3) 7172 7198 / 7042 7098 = 0.91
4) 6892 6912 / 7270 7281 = 0.97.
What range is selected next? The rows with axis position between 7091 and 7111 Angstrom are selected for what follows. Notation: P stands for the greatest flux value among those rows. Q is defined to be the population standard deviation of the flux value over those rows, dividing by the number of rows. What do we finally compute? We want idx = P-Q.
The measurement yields 4.80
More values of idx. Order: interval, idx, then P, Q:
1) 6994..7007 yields 5.13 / 5.741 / 0.61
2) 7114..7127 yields 4.78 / 5.183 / 0.40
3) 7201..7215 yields 4.61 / 4.985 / 0.38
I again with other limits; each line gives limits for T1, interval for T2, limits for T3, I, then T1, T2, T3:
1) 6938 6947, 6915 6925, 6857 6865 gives 0.256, 4.6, 4.74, 4.2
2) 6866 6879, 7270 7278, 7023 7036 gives 0.218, 4.7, 4.53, 4.5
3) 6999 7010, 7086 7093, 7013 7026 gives 0.169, 4.6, 4.03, 5.0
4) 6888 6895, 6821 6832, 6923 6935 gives 0.220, 5.0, 4.78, 4.6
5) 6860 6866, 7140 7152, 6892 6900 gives 0.217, 4.0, 4.50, 4.7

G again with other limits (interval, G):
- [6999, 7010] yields 7001.13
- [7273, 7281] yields 7273.92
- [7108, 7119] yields 7108.34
